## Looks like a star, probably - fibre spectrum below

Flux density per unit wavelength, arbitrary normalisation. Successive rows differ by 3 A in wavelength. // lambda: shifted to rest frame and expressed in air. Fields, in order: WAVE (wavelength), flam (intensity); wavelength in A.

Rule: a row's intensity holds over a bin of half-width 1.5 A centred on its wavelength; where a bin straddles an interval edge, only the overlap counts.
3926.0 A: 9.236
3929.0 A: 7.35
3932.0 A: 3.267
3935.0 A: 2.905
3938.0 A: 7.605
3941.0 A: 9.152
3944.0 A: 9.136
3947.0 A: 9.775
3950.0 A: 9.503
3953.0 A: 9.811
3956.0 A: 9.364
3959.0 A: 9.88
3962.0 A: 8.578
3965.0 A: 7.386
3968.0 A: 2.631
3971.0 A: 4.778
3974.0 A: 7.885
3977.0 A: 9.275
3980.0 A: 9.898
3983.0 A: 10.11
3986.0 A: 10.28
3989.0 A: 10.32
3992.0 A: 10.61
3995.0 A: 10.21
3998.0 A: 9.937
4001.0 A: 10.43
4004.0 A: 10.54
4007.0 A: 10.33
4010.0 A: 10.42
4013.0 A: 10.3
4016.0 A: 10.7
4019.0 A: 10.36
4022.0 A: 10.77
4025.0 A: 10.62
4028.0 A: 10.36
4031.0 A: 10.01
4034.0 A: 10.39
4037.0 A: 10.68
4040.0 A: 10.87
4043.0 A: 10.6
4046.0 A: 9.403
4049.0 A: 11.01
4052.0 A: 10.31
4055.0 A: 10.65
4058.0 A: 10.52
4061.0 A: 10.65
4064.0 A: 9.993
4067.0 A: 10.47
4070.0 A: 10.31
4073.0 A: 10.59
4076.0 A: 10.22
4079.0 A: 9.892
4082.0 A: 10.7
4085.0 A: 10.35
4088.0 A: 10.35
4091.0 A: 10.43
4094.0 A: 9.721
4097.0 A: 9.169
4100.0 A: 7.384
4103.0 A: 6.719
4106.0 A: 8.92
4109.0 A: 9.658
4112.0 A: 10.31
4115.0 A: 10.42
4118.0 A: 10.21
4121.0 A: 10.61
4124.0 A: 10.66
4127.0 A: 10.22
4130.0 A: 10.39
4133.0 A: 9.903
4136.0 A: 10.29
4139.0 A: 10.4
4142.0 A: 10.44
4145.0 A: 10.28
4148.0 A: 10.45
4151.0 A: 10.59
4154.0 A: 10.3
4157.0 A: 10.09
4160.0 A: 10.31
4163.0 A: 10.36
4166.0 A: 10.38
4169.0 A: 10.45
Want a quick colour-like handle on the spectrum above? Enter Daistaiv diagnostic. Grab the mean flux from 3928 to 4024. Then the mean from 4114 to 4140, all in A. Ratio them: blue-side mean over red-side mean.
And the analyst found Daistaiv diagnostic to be 0.86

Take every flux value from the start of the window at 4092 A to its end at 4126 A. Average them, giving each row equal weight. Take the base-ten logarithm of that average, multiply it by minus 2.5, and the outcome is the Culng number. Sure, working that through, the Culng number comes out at -2.44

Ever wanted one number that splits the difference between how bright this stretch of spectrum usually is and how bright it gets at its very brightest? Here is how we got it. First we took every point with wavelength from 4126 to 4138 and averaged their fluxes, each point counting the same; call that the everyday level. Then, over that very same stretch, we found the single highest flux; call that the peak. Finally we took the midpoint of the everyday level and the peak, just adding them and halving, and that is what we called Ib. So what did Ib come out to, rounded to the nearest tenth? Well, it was 10.3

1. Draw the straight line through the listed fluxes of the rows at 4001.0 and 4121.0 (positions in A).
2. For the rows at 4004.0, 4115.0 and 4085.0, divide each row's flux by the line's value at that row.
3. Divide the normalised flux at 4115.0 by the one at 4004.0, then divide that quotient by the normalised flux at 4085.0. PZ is 0.99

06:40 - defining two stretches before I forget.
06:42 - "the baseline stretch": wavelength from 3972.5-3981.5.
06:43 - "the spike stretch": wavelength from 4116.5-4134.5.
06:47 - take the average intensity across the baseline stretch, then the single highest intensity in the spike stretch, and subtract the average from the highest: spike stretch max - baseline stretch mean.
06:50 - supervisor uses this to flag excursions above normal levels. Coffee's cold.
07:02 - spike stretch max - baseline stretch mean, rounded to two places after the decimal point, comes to 1.64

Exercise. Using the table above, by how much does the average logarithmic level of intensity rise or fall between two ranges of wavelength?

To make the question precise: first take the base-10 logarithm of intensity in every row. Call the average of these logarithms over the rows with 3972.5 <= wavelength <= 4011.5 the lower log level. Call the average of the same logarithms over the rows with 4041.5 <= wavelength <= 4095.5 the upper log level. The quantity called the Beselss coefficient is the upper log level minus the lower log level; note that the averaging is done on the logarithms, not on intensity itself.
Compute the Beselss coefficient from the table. 0.015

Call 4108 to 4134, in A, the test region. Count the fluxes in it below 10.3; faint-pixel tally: 4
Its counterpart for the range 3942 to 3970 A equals 9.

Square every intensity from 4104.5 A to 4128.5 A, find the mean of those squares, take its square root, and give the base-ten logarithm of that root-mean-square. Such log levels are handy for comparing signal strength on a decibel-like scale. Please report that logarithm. 1.01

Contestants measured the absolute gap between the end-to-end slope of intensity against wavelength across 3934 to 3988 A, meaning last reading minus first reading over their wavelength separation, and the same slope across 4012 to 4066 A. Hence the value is 0.15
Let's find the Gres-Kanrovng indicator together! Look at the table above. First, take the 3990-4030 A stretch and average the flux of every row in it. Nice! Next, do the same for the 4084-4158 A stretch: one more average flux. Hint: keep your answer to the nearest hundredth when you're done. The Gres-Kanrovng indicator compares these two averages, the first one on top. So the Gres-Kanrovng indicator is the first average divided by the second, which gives 1.05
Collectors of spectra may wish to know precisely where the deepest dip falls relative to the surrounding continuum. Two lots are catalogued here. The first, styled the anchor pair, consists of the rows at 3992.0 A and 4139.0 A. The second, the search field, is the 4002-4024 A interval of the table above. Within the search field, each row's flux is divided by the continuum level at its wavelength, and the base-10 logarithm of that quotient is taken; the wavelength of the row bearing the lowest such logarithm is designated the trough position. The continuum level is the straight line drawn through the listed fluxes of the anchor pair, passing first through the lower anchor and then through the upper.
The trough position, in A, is 4013.0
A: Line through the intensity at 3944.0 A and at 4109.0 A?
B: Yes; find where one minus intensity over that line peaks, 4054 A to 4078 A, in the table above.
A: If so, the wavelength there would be 4064.0 A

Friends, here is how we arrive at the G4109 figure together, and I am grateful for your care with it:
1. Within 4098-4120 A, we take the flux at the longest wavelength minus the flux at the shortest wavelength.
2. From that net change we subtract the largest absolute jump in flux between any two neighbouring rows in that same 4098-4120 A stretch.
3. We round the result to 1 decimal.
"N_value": 0.6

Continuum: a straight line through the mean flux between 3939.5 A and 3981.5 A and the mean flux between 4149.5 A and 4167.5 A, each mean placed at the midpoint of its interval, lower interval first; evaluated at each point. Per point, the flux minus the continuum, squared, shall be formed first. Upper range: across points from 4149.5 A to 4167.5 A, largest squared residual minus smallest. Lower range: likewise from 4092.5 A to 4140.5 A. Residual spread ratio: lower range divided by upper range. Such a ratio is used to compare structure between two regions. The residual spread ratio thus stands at 88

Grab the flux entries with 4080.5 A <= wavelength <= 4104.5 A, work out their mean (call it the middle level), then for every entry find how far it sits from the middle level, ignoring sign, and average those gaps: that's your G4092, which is 1.2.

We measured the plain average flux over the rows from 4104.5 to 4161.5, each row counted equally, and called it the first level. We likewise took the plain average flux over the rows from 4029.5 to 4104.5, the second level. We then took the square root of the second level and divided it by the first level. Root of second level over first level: 0.310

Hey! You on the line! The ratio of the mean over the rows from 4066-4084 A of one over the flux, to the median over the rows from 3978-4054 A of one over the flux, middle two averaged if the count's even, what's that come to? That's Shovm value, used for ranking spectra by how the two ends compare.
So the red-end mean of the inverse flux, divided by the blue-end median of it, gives 1.00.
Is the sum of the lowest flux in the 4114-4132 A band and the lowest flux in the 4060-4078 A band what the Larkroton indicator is 20.2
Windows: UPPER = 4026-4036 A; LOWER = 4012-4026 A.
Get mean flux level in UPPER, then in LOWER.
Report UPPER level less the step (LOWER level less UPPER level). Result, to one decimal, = 10.0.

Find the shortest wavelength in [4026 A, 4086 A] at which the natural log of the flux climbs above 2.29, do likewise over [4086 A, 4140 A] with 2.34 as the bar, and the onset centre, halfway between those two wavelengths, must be 4059.5 A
